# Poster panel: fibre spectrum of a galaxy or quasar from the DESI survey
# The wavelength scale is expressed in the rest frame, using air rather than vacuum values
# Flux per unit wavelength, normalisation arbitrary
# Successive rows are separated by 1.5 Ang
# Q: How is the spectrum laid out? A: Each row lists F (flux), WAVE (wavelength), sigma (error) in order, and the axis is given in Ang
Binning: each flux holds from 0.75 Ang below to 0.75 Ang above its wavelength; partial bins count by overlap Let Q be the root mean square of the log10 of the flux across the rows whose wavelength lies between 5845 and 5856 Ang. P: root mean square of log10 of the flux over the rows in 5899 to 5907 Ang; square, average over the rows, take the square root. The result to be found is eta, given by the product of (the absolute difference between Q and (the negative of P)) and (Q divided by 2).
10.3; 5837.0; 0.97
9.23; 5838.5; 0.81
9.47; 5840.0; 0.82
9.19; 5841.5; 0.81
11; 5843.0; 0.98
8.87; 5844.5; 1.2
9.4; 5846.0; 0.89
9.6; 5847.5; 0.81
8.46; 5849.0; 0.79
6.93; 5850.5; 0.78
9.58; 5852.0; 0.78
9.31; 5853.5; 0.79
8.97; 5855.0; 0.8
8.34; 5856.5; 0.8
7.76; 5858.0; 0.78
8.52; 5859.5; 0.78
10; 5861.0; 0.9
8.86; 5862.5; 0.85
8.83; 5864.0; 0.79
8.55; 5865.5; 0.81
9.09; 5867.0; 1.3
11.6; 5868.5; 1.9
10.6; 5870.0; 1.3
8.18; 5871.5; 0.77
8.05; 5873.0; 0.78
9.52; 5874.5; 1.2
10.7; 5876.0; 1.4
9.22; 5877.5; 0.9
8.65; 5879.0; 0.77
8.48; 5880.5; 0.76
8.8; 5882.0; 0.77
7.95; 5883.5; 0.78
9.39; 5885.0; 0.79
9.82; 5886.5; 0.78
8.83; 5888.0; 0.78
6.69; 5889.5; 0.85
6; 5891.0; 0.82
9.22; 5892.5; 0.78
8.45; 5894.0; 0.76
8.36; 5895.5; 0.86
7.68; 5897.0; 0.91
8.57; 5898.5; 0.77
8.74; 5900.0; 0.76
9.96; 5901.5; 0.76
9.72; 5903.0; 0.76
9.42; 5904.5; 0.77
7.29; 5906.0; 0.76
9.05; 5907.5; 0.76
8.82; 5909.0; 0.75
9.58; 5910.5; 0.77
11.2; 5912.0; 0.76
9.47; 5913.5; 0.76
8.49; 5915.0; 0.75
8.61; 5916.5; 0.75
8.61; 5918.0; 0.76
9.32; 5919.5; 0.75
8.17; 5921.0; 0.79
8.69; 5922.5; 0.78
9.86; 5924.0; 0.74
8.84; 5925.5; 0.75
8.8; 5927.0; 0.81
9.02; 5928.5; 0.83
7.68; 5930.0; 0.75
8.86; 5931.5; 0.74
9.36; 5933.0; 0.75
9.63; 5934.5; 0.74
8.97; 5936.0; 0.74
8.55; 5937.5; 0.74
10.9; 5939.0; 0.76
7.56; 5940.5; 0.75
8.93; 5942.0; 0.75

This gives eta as 0.901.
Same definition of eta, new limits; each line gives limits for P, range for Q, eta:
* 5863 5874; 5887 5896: 0.834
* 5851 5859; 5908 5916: 0.938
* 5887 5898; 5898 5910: 0.877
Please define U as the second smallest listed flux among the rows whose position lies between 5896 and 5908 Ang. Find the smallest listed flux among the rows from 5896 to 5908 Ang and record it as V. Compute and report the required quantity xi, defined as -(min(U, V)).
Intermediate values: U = 7.68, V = 7.29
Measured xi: -7.3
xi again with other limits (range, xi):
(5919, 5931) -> -7.7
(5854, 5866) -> -7.8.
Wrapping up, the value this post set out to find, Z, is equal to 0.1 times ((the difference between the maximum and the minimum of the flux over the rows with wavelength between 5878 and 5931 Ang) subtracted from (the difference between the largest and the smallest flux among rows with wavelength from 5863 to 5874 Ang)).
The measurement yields -0.2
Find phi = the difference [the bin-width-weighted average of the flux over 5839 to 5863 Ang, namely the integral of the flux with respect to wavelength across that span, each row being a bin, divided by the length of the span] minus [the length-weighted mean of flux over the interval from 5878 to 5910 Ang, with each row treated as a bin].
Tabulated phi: 0.4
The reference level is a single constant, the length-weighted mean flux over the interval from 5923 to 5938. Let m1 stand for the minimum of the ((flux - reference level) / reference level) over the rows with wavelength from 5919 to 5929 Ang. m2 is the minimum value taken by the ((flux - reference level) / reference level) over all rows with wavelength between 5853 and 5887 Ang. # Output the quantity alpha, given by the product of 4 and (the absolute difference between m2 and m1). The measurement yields 0.18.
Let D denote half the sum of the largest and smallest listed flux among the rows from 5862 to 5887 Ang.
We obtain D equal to 9.8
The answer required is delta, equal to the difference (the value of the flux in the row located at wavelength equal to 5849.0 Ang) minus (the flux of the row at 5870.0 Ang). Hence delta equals -2.1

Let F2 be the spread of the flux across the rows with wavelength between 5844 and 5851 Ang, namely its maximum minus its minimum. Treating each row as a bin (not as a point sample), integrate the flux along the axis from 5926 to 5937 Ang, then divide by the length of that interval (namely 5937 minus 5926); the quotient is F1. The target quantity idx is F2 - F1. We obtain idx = -6.2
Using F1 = 8.89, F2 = 2.67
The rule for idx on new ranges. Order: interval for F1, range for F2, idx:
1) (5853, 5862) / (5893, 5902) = -6.5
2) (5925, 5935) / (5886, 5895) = -5.0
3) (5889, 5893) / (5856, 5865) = -5.0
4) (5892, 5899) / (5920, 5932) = -6.2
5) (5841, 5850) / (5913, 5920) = -8.4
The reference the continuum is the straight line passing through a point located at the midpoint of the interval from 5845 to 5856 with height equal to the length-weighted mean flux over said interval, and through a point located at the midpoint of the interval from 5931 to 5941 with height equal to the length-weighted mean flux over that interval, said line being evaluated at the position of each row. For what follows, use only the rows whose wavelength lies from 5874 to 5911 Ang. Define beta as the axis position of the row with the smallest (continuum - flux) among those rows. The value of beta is 5876.0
